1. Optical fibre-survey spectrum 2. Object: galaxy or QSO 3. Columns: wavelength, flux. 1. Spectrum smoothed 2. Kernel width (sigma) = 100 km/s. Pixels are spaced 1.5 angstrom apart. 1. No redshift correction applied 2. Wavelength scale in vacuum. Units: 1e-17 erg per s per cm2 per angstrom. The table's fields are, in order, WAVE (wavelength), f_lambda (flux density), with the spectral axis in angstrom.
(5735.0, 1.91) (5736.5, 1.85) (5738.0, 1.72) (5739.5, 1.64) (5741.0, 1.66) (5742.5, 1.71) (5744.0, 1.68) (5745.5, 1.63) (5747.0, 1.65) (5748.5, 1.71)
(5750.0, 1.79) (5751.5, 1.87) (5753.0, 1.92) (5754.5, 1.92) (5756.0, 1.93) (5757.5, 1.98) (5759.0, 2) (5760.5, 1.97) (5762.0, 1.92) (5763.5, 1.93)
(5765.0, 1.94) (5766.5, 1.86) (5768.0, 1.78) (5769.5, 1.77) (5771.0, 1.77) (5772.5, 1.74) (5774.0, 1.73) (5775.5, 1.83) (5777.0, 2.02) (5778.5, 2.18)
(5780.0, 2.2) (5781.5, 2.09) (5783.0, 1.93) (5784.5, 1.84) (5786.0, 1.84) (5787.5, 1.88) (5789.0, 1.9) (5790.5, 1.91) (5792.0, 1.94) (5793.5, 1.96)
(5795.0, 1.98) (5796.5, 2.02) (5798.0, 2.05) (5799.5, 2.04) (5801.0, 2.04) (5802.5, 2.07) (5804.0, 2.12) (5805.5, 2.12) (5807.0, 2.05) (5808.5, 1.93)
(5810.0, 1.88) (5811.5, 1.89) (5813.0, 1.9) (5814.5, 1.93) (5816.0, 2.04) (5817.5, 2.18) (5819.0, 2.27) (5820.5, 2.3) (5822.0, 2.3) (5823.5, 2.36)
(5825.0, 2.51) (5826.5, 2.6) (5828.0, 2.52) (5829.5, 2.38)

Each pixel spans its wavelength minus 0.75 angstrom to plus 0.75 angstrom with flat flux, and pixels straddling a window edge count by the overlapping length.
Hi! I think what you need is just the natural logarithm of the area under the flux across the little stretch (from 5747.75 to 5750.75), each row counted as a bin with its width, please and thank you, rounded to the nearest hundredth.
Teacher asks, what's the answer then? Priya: 1.66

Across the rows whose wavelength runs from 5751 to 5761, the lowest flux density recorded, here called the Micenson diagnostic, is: 1.87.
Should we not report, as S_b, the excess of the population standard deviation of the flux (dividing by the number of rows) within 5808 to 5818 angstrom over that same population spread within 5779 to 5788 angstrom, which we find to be -0.03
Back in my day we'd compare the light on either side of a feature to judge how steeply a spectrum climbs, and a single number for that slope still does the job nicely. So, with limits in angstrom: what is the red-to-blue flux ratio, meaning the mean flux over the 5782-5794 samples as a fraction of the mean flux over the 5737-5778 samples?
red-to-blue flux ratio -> 1.05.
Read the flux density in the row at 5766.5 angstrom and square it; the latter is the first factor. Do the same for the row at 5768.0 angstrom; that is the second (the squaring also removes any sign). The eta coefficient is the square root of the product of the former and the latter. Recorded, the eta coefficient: 3.3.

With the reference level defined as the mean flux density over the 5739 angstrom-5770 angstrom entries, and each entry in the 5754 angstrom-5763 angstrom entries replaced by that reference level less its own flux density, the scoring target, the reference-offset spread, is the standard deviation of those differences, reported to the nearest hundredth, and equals 0.03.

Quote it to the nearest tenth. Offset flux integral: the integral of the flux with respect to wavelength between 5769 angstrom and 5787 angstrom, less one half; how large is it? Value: 33.9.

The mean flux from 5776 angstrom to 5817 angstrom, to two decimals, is 1.99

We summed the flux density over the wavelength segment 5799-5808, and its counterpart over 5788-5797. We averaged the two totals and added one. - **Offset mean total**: 13.1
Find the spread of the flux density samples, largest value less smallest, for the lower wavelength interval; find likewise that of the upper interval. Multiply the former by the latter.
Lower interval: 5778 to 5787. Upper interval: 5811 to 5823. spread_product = 0.15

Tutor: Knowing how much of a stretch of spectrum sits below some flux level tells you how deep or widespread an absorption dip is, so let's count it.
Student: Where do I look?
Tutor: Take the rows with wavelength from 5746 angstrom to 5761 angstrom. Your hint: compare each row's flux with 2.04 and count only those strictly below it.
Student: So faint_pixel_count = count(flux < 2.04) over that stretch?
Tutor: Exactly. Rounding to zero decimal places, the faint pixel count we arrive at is 10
